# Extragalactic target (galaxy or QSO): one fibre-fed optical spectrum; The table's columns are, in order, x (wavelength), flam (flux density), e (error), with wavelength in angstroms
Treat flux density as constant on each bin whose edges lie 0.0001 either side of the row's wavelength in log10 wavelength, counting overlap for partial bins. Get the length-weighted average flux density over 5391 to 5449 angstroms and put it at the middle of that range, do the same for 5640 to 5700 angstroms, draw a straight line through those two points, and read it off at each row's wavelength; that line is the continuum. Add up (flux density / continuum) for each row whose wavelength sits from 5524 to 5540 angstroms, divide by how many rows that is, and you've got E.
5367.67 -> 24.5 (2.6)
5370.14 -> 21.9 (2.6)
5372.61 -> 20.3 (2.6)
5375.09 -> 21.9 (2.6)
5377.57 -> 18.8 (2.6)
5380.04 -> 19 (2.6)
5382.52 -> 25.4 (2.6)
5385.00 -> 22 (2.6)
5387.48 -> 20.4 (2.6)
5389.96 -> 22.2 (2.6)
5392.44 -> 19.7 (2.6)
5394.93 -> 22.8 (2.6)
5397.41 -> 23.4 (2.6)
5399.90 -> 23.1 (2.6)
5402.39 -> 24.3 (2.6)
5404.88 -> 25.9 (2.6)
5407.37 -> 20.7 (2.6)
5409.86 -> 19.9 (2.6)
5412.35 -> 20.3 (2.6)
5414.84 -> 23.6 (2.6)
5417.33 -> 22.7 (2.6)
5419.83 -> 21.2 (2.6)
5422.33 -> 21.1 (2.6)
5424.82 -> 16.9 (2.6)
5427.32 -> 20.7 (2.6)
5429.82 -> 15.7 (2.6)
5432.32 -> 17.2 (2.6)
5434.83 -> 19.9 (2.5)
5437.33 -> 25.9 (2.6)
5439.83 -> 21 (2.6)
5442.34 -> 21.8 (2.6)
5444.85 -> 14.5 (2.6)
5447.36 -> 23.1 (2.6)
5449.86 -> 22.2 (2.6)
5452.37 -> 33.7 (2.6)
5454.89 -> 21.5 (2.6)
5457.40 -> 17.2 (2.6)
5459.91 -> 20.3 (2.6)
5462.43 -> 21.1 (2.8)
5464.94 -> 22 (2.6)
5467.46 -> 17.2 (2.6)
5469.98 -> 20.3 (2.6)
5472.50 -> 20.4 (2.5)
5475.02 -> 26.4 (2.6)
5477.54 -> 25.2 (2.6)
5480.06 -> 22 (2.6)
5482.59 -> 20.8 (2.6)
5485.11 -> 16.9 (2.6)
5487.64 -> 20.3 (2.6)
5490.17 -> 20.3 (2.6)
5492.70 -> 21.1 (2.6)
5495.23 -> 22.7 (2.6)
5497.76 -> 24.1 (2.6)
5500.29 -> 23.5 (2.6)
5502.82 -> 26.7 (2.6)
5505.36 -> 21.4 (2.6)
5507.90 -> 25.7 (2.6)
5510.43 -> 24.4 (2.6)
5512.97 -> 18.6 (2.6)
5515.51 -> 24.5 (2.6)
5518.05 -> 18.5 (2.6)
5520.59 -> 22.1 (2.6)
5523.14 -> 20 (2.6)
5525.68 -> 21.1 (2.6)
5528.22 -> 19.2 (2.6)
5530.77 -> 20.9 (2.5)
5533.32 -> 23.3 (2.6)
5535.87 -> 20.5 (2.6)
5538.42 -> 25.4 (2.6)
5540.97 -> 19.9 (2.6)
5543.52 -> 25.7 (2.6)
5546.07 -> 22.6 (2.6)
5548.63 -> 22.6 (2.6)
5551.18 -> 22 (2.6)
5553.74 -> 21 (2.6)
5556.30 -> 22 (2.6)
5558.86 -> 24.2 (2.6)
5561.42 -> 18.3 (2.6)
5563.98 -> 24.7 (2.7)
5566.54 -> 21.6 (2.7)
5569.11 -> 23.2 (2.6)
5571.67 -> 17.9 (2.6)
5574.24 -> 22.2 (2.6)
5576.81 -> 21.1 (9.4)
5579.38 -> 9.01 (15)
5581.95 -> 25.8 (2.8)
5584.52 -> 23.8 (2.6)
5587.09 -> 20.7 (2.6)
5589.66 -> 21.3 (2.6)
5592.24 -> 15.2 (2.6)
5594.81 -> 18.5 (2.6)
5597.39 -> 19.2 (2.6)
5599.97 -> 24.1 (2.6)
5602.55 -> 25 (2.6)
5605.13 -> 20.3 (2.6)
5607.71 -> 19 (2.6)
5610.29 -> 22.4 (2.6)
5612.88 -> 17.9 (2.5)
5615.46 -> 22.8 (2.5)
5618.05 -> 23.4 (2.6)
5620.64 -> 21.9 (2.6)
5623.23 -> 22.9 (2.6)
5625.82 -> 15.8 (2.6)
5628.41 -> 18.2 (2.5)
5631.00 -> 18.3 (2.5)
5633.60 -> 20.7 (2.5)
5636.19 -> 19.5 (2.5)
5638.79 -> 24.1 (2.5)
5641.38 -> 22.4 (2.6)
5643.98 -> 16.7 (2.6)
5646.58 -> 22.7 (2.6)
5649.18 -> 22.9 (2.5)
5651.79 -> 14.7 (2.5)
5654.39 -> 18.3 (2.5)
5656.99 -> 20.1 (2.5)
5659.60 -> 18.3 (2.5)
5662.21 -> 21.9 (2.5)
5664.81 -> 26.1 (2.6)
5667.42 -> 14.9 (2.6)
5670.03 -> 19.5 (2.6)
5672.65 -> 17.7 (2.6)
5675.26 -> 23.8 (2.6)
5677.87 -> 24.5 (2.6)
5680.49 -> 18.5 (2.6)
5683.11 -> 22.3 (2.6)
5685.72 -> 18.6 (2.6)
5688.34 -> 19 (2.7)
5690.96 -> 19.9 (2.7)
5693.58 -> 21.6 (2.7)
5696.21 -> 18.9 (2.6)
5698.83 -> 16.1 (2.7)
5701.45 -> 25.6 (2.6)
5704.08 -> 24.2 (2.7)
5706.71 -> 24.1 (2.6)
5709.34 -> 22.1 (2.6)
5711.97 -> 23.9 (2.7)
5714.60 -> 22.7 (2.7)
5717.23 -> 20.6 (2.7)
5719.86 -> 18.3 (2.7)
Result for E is 1.05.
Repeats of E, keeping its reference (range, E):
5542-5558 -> 1.10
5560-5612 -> 1.01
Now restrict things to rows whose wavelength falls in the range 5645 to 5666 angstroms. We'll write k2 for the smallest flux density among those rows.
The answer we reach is 14.7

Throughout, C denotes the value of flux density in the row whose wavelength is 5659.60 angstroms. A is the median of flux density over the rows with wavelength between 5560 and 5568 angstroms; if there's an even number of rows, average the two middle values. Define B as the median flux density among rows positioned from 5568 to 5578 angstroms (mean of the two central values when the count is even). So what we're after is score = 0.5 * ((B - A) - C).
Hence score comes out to -9.1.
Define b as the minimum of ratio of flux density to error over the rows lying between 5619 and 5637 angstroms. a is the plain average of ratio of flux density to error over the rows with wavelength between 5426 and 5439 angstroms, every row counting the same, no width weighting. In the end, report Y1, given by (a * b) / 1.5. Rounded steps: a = 7.71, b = 6.1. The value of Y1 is 31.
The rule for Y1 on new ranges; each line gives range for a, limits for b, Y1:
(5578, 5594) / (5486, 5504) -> 36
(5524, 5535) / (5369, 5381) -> 40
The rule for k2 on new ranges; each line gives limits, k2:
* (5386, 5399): 19.7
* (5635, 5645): 16.7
